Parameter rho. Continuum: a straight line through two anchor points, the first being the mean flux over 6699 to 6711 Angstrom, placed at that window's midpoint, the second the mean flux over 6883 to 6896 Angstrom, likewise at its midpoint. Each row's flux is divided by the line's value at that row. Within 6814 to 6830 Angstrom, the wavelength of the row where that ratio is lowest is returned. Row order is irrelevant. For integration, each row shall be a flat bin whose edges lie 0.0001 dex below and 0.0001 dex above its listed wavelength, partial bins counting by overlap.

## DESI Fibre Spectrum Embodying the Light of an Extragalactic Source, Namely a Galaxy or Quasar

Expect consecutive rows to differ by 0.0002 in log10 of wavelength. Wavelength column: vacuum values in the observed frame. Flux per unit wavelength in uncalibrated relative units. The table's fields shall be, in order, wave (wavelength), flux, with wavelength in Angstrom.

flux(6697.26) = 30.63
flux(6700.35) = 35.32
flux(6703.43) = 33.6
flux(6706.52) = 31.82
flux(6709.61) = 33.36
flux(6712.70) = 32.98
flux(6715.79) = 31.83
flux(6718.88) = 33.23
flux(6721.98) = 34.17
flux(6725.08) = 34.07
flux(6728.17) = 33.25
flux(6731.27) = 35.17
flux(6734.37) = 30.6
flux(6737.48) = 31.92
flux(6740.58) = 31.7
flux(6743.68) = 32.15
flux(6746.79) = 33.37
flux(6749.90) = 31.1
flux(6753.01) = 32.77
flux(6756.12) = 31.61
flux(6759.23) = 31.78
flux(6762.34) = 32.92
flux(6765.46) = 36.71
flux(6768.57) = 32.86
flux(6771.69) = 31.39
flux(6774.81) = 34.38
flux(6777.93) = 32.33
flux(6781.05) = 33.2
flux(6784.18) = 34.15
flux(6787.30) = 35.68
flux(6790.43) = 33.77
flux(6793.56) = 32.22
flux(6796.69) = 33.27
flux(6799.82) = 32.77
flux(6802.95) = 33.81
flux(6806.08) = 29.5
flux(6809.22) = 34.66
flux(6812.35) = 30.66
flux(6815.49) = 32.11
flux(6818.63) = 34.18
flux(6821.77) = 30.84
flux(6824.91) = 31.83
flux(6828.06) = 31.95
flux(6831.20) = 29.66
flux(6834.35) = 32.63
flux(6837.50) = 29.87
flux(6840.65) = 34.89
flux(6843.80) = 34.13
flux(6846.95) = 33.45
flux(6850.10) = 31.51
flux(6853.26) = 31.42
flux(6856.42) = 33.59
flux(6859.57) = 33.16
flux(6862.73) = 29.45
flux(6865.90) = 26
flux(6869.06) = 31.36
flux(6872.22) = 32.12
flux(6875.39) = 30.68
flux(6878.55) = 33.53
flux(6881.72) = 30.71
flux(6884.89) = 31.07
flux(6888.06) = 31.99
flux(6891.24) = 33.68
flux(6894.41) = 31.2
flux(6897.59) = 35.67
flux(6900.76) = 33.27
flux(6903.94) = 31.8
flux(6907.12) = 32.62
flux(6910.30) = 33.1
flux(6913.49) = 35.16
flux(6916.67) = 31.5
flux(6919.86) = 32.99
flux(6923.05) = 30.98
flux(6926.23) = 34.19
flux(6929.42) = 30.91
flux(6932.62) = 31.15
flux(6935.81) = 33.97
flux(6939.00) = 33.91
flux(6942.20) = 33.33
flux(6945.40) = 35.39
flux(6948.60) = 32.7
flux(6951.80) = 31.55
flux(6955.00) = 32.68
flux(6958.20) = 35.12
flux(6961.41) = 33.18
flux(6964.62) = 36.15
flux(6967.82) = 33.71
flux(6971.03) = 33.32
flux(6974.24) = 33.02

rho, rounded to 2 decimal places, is 6821.77 Angstrom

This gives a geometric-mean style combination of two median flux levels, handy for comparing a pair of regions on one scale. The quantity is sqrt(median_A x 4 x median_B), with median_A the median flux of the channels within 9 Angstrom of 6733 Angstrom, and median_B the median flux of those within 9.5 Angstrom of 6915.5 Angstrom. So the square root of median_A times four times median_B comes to 65.4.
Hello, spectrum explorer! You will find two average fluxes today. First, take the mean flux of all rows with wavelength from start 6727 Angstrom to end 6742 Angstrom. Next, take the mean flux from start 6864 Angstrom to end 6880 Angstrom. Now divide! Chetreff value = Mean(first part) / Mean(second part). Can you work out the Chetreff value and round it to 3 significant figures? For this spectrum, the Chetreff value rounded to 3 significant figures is 1.06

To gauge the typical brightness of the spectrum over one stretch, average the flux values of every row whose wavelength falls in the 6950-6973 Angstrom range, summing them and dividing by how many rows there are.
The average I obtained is 33.7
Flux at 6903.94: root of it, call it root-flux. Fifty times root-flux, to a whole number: 282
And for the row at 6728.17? 288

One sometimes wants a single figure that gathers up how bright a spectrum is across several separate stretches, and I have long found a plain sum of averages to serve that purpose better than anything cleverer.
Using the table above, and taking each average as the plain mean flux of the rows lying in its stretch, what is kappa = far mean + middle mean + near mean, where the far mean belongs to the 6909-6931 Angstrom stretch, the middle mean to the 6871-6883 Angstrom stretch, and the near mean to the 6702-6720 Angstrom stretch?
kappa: 97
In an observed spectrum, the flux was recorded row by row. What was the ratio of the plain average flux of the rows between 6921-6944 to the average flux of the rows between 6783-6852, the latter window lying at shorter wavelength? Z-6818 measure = 1.00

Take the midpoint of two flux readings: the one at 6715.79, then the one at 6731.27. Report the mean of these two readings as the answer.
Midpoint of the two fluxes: 33.5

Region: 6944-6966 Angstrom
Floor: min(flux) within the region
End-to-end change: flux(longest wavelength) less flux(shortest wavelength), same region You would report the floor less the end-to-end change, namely 31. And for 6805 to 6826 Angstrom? 27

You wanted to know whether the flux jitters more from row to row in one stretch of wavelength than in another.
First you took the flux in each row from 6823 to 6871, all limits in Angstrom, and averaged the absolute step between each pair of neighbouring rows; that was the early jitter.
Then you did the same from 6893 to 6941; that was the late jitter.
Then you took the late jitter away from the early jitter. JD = 0.23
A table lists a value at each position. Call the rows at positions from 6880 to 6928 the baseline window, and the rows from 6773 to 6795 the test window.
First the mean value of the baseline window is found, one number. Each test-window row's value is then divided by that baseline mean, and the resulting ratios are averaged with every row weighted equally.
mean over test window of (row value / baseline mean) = 1.03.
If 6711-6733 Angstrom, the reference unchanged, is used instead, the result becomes 1.03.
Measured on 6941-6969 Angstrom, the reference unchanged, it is 1.03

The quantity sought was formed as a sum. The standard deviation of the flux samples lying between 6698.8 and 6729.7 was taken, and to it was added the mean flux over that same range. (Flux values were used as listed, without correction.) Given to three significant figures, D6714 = 34.4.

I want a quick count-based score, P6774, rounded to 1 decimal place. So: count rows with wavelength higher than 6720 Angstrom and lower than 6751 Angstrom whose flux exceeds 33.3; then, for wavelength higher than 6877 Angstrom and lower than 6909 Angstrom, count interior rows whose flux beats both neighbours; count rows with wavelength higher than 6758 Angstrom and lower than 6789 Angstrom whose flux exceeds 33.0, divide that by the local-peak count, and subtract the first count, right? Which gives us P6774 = -1.5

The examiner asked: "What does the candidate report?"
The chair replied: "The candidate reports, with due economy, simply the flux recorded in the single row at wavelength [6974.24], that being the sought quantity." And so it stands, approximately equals 33.02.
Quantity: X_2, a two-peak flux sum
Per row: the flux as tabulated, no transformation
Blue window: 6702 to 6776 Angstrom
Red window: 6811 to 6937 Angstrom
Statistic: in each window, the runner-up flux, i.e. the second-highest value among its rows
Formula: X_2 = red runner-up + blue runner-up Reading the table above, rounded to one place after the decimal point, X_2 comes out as 70.3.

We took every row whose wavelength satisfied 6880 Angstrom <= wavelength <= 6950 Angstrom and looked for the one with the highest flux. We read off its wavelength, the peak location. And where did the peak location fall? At 6897.59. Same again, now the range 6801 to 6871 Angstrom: 6840.65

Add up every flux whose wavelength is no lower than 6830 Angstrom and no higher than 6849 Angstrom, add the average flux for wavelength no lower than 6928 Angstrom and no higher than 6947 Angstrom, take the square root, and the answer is 15.1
